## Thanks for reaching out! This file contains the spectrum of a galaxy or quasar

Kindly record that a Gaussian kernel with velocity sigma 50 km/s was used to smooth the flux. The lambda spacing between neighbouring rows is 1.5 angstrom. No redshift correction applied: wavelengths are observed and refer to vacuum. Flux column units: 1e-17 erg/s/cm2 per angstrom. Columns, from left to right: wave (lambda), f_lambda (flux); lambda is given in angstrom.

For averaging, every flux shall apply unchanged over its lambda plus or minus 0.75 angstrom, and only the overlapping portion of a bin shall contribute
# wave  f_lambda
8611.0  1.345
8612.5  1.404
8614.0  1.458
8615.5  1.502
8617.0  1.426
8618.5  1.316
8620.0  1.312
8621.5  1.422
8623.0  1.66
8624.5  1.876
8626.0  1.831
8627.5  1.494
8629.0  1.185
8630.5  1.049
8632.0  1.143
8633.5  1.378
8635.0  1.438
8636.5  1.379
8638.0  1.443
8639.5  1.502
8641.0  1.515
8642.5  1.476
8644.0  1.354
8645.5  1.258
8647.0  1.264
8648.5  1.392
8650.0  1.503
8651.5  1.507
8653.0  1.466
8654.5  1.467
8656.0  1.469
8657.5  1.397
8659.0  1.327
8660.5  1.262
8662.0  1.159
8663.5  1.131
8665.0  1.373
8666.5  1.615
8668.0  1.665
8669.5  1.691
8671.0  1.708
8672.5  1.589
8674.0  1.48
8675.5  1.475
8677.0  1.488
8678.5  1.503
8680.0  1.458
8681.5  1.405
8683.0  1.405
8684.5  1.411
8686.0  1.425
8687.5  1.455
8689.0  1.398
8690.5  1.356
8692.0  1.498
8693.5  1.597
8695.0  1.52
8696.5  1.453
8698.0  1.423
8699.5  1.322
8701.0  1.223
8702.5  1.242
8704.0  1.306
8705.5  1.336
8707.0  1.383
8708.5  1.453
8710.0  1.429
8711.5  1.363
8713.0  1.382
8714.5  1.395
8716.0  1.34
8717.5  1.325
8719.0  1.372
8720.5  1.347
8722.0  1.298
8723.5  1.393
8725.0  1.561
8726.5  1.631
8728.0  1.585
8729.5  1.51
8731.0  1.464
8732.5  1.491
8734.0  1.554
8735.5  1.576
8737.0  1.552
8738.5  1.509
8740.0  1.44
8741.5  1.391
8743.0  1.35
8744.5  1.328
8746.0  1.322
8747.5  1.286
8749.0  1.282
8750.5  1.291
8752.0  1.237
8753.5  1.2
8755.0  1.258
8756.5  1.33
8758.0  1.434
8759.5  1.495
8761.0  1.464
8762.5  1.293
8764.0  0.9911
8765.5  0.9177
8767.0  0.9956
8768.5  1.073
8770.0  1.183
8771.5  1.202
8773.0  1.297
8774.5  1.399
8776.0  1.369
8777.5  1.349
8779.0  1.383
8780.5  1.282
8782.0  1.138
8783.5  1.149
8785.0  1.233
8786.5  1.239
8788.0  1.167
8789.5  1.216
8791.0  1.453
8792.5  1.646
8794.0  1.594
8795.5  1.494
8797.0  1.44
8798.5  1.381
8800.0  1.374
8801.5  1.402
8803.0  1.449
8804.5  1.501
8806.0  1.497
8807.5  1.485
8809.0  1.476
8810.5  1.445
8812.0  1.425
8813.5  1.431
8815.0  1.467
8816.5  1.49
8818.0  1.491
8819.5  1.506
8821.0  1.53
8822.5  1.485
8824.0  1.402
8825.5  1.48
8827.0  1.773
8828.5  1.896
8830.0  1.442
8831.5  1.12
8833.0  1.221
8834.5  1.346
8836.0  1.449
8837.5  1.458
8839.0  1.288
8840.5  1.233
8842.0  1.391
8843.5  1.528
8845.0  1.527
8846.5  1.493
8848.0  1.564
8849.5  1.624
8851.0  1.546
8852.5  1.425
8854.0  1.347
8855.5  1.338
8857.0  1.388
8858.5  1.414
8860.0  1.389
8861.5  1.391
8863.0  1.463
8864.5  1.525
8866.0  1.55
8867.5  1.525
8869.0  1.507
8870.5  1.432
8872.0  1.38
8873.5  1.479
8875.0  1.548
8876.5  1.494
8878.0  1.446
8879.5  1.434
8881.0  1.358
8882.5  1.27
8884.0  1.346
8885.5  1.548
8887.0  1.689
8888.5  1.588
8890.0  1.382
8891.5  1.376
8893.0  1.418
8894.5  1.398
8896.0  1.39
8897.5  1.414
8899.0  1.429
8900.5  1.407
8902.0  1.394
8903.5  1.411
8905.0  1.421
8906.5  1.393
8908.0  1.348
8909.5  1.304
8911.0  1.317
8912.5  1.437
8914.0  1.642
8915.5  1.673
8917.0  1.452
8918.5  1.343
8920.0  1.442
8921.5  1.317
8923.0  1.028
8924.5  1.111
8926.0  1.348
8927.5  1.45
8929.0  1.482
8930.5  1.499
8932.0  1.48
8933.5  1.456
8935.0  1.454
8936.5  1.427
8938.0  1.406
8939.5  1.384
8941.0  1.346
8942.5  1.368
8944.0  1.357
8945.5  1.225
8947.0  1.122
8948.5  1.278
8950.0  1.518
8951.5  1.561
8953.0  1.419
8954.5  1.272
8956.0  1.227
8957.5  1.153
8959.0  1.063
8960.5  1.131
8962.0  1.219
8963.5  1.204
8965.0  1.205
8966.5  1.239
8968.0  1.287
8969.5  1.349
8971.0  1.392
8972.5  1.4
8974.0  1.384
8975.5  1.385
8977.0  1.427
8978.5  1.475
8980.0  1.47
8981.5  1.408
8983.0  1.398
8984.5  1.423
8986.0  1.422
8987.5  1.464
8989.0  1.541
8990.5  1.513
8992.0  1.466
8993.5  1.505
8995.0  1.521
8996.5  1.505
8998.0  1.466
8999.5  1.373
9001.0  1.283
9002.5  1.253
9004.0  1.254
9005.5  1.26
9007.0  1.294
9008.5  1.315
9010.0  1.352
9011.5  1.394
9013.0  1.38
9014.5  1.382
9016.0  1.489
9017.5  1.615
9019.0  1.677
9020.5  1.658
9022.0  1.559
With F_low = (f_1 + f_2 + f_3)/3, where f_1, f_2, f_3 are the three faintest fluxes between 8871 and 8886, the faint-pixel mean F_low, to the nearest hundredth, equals 1.32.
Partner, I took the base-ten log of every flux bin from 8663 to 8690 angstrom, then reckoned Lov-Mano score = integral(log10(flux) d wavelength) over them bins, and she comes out 4.6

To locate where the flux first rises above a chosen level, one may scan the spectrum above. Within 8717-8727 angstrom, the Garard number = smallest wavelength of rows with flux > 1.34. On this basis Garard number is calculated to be 8719.0 angstrom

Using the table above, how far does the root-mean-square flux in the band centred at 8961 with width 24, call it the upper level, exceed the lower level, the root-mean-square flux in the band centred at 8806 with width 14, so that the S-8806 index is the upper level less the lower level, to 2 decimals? -0.15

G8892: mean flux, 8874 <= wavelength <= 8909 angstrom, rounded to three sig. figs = 1.43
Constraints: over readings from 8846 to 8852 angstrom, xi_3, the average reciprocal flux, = 0.64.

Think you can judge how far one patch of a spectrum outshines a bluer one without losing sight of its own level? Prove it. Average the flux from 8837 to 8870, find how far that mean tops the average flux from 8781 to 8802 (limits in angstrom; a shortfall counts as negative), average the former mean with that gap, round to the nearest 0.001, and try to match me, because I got 0.775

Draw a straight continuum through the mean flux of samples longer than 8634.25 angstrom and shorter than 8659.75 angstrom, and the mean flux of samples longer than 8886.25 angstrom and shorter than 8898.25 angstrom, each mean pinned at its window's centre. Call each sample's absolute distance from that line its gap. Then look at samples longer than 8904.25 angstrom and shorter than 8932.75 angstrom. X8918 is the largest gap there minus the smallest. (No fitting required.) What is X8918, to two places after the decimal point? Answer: 0.42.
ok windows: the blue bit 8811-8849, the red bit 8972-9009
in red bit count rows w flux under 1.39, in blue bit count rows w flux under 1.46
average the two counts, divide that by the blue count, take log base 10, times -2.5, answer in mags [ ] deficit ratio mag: 0.14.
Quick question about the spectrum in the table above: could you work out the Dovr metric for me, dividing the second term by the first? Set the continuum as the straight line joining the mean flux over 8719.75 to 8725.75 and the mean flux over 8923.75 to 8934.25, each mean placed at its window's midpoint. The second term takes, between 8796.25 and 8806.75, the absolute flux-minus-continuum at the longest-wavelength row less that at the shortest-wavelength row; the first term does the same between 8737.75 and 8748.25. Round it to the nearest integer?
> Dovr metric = 11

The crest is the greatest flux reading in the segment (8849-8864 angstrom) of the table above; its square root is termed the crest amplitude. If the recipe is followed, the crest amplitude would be 1.27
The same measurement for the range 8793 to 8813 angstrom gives 1.26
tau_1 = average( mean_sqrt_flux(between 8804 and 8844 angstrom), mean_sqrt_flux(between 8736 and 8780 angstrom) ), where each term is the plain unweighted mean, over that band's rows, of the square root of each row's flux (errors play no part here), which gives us 1.17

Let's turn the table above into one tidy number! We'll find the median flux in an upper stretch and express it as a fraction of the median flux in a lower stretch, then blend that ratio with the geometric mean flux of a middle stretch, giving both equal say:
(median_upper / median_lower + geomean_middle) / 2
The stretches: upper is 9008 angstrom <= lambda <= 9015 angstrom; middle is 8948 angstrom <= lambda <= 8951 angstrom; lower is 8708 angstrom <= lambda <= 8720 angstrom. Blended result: 1.20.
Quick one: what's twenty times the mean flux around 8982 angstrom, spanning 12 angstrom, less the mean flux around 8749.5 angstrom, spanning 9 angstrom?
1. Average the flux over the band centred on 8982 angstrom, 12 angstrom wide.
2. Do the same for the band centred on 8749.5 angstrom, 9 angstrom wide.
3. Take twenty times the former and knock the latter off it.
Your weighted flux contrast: 27.4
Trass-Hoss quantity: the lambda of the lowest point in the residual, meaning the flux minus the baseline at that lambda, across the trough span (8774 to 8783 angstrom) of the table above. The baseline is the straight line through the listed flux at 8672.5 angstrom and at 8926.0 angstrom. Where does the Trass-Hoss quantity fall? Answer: 8782.0 angstrom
